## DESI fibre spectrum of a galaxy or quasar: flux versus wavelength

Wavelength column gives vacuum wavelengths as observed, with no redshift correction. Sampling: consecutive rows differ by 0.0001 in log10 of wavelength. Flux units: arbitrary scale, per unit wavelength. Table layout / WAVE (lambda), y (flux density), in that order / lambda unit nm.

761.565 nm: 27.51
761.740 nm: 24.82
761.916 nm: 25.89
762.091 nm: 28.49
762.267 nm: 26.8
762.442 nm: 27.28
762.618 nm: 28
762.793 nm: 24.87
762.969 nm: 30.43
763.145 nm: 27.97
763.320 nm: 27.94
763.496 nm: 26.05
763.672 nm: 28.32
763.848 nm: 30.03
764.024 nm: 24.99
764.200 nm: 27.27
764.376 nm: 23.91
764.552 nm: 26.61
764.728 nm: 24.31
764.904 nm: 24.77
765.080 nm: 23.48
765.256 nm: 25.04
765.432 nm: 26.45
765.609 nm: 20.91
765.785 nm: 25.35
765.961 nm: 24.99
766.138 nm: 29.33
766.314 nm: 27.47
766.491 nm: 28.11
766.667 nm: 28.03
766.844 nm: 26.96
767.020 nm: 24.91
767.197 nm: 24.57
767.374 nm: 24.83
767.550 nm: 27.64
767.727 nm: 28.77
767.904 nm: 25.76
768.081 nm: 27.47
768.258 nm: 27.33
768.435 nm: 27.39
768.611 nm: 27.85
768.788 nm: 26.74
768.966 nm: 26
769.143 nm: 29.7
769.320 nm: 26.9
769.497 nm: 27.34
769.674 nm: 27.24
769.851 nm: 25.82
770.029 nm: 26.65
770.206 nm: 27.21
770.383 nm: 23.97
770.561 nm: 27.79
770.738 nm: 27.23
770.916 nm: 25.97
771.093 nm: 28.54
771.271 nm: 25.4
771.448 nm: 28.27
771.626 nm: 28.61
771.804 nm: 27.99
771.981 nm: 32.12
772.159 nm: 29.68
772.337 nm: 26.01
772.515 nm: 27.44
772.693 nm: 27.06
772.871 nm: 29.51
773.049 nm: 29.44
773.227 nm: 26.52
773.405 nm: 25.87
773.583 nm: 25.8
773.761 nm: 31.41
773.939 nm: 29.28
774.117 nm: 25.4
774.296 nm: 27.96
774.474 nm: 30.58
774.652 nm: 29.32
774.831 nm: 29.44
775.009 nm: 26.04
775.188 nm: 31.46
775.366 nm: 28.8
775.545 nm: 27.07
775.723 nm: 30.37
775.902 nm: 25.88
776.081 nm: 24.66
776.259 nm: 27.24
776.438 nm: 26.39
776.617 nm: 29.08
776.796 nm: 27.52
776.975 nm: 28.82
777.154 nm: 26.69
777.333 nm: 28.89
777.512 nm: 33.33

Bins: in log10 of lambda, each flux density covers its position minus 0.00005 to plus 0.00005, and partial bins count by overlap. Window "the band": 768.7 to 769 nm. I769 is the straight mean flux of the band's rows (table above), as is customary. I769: 26.4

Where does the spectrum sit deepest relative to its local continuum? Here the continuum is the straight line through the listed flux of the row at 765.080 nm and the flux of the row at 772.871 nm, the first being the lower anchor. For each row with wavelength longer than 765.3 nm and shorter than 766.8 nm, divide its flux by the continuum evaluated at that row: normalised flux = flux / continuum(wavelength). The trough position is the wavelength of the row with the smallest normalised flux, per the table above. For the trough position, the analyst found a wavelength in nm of 765.609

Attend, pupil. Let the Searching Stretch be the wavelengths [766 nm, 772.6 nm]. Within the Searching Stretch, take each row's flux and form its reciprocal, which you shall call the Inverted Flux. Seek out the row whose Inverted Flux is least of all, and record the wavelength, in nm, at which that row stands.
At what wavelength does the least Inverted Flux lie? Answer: 771.981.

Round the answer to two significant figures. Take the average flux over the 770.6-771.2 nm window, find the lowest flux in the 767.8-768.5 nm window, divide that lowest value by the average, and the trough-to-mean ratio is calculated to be 0.95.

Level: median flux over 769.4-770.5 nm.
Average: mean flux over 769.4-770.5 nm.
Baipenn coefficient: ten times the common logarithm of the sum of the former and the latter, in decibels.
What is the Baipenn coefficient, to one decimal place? 17.3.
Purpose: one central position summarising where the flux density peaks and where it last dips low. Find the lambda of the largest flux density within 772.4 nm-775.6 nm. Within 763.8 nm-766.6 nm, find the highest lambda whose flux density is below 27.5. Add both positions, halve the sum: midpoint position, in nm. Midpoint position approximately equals 770.75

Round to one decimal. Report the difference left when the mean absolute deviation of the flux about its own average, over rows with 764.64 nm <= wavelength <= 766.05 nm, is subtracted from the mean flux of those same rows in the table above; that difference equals 23.3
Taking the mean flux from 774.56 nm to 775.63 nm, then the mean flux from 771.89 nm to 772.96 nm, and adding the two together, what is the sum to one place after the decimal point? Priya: 57.3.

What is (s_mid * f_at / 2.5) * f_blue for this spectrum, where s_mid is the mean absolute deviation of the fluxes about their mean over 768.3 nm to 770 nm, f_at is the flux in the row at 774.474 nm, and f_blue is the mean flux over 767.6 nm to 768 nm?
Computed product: 253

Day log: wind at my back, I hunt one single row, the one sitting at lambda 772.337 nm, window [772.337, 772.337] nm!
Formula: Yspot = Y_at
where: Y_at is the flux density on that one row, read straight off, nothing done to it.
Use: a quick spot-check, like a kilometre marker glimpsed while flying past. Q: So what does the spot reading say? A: 26.01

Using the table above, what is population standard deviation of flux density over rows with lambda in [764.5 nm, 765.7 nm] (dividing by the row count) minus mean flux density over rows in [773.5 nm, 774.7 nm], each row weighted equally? -26.7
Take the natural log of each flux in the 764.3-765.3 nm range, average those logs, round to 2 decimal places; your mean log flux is 3.21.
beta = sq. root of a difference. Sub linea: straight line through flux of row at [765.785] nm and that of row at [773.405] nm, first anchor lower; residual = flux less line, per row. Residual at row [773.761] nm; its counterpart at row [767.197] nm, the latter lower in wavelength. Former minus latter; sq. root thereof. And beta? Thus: 2.5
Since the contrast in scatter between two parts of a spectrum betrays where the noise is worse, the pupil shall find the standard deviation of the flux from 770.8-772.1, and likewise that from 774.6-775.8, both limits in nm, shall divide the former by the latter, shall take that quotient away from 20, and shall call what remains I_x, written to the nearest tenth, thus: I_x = 18.8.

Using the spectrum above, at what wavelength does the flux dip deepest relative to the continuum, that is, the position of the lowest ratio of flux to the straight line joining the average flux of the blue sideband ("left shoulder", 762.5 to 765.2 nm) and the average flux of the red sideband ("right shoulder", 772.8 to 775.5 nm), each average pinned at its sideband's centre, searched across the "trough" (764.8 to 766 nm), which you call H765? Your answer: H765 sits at 765.609 nm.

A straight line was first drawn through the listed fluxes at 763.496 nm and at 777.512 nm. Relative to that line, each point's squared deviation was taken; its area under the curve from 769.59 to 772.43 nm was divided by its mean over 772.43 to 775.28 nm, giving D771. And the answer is 2.0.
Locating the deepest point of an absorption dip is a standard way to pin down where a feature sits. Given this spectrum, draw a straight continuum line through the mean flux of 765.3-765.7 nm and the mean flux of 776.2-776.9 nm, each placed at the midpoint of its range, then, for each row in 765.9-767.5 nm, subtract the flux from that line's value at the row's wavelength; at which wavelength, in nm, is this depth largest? 767.197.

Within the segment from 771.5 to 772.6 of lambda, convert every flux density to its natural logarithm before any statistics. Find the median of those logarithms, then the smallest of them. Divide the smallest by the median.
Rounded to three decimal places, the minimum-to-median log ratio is 0.975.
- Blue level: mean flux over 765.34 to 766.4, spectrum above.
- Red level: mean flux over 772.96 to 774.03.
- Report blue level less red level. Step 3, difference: -2.3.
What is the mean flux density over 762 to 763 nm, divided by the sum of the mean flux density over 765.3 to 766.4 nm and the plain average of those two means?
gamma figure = 0.53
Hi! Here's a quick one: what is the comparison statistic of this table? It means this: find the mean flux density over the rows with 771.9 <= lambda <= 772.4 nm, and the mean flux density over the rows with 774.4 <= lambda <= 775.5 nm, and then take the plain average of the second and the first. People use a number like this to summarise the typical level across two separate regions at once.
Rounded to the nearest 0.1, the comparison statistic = 29.3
